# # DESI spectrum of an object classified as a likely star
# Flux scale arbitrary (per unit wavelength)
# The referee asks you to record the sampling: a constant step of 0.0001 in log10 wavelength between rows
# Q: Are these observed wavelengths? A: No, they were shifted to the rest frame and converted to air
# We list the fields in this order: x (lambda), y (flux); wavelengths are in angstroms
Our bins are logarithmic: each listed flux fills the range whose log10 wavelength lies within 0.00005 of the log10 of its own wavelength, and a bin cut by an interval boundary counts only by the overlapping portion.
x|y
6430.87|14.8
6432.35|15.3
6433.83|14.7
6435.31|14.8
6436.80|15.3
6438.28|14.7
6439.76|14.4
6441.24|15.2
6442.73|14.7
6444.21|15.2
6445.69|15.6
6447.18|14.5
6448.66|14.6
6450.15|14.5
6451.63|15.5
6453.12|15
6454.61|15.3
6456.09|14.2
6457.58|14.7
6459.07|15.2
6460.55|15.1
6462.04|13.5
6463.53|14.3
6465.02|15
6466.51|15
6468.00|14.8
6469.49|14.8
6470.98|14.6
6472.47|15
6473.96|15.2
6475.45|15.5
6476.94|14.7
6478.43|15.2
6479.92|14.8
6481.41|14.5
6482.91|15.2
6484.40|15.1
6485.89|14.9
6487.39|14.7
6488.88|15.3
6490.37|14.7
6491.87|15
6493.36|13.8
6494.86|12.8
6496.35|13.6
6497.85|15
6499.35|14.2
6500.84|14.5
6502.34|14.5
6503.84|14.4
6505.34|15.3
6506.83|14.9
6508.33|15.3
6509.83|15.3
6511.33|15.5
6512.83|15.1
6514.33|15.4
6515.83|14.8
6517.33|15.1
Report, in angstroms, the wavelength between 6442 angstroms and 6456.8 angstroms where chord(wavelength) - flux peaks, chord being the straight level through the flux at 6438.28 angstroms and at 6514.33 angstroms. 6456.09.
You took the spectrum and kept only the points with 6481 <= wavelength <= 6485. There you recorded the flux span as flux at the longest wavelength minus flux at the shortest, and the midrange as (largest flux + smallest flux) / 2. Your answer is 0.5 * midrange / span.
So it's 12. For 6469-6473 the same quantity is 37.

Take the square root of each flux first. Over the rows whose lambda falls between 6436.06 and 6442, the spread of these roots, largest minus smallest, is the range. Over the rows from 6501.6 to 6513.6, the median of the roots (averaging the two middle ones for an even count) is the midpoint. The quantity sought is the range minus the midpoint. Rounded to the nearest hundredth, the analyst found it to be -3.78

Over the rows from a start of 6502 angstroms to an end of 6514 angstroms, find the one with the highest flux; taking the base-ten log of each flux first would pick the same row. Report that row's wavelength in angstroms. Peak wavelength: 6511.33 angstroms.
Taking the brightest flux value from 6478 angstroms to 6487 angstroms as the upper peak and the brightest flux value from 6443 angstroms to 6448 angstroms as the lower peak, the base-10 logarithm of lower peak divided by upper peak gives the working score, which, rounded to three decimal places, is 0.011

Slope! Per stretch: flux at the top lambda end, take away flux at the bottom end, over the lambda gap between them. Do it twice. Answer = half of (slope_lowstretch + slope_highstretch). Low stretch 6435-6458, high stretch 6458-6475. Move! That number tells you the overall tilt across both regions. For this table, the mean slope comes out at 0.00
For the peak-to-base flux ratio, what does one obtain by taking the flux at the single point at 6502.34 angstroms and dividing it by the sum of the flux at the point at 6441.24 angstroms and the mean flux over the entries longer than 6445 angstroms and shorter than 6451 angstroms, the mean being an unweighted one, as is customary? 0.483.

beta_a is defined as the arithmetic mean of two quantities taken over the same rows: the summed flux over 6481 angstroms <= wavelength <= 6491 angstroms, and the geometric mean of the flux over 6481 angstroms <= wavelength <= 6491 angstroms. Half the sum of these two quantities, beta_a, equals 60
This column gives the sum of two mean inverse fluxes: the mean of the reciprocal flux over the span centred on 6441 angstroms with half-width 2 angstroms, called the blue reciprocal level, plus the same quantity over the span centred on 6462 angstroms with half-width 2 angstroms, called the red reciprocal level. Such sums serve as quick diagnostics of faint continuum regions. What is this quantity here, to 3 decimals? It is 0.138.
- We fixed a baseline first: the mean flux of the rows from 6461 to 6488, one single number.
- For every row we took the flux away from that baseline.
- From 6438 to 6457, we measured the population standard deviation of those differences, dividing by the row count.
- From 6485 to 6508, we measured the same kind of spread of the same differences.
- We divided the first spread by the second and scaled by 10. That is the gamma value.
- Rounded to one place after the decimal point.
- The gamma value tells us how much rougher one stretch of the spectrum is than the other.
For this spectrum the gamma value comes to 6.6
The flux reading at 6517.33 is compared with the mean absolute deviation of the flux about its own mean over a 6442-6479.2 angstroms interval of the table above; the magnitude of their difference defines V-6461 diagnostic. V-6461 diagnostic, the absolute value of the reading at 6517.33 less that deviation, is 14.7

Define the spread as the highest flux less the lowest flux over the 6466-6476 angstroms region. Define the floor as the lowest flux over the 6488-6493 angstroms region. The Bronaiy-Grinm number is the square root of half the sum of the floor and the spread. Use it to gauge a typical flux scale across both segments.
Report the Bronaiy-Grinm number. 2.79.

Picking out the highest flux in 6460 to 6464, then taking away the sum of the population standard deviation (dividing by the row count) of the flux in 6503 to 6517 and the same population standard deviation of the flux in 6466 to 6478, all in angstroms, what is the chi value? 14.5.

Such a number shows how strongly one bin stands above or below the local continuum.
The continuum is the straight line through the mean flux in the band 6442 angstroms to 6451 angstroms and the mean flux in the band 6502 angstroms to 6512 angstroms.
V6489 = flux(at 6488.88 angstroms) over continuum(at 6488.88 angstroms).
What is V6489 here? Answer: 1.02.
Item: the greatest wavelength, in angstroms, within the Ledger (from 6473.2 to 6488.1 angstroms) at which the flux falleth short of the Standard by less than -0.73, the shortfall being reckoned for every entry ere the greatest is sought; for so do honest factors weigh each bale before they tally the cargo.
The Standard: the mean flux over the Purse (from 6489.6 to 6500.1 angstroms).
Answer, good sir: 6485.89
